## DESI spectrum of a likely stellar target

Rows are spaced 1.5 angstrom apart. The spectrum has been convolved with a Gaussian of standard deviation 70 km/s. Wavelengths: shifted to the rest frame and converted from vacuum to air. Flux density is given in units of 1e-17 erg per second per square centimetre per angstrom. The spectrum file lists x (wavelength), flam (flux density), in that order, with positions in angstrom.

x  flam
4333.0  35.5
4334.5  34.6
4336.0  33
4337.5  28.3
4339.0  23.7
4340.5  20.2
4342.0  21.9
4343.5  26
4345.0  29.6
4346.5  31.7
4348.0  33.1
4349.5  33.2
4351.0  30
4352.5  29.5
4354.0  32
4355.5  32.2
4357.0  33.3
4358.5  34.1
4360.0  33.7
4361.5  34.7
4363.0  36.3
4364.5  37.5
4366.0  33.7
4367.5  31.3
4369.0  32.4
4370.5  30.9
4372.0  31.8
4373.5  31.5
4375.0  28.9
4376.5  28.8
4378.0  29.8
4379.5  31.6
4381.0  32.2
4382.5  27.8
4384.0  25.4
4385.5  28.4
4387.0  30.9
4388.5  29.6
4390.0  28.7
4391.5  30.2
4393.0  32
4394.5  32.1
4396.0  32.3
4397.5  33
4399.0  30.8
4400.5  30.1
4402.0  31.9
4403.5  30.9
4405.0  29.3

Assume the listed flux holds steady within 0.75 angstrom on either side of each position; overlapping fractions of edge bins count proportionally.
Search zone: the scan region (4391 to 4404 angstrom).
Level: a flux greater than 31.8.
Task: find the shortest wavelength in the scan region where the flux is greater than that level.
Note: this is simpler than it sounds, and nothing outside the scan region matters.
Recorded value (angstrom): 4393.0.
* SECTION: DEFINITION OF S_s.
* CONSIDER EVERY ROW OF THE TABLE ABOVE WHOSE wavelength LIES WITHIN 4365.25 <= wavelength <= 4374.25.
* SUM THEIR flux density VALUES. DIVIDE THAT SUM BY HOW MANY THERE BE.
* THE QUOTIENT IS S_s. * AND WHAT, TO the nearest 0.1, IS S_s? 31.9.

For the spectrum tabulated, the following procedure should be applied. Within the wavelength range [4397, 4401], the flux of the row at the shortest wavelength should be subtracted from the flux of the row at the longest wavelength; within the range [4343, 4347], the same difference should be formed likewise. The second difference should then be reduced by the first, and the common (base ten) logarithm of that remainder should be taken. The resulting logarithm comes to 0.93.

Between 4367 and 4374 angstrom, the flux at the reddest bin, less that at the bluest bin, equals 0.2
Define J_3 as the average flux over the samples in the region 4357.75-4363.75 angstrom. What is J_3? 34.7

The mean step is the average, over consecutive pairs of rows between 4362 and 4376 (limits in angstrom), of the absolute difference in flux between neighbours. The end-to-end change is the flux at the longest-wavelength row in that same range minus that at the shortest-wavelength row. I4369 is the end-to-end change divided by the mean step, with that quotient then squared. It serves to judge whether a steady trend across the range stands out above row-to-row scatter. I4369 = 18.4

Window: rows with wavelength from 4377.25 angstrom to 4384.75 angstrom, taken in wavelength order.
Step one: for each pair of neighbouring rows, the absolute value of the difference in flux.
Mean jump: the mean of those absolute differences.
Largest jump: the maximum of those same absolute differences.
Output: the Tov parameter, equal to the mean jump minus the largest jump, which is -2.1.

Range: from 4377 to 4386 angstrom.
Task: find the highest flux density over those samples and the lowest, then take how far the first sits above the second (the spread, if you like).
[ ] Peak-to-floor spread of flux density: 6.8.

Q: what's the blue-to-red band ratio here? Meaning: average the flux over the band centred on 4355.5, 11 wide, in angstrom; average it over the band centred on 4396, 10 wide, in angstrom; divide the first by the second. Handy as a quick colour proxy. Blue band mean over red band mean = 1.02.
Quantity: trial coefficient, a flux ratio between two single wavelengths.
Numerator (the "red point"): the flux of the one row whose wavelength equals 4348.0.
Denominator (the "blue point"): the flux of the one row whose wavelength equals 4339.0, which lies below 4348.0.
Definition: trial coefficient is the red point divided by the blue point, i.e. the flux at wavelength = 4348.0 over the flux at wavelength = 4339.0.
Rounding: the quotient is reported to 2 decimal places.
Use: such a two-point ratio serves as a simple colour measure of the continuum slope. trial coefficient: 1.40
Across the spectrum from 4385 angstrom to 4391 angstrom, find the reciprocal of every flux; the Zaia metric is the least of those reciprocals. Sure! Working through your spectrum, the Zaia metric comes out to 0.0324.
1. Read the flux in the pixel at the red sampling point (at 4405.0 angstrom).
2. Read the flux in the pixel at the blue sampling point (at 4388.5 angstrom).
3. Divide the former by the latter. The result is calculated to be 0.99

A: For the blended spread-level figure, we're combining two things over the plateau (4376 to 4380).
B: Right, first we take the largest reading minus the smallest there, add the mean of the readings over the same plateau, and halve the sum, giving 16.4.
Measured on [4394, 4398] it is 16.7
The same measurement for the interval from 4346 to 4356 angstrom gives 17.7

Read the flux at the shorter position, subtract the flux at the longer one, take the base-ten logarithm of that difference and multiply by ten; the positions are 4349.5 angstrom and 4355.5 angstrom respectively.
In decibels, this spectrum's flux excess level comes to 0.0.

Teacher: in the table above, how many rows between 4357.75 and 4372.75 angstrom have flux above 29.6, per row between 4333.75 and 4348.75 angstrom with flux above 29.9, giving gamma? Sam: 2.50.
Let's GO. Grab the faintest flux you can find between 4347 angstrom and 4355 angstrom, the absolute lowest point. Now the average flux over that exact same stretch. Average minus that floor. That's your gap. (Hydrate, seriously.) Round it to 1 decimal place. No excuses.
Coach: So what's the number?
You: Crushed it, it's 2.1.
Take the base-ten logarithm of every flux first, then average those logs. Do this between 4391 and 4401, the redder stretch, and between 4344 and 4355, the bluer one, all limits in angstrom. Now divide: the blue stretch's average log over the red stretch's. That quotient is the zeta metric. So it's 1.00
